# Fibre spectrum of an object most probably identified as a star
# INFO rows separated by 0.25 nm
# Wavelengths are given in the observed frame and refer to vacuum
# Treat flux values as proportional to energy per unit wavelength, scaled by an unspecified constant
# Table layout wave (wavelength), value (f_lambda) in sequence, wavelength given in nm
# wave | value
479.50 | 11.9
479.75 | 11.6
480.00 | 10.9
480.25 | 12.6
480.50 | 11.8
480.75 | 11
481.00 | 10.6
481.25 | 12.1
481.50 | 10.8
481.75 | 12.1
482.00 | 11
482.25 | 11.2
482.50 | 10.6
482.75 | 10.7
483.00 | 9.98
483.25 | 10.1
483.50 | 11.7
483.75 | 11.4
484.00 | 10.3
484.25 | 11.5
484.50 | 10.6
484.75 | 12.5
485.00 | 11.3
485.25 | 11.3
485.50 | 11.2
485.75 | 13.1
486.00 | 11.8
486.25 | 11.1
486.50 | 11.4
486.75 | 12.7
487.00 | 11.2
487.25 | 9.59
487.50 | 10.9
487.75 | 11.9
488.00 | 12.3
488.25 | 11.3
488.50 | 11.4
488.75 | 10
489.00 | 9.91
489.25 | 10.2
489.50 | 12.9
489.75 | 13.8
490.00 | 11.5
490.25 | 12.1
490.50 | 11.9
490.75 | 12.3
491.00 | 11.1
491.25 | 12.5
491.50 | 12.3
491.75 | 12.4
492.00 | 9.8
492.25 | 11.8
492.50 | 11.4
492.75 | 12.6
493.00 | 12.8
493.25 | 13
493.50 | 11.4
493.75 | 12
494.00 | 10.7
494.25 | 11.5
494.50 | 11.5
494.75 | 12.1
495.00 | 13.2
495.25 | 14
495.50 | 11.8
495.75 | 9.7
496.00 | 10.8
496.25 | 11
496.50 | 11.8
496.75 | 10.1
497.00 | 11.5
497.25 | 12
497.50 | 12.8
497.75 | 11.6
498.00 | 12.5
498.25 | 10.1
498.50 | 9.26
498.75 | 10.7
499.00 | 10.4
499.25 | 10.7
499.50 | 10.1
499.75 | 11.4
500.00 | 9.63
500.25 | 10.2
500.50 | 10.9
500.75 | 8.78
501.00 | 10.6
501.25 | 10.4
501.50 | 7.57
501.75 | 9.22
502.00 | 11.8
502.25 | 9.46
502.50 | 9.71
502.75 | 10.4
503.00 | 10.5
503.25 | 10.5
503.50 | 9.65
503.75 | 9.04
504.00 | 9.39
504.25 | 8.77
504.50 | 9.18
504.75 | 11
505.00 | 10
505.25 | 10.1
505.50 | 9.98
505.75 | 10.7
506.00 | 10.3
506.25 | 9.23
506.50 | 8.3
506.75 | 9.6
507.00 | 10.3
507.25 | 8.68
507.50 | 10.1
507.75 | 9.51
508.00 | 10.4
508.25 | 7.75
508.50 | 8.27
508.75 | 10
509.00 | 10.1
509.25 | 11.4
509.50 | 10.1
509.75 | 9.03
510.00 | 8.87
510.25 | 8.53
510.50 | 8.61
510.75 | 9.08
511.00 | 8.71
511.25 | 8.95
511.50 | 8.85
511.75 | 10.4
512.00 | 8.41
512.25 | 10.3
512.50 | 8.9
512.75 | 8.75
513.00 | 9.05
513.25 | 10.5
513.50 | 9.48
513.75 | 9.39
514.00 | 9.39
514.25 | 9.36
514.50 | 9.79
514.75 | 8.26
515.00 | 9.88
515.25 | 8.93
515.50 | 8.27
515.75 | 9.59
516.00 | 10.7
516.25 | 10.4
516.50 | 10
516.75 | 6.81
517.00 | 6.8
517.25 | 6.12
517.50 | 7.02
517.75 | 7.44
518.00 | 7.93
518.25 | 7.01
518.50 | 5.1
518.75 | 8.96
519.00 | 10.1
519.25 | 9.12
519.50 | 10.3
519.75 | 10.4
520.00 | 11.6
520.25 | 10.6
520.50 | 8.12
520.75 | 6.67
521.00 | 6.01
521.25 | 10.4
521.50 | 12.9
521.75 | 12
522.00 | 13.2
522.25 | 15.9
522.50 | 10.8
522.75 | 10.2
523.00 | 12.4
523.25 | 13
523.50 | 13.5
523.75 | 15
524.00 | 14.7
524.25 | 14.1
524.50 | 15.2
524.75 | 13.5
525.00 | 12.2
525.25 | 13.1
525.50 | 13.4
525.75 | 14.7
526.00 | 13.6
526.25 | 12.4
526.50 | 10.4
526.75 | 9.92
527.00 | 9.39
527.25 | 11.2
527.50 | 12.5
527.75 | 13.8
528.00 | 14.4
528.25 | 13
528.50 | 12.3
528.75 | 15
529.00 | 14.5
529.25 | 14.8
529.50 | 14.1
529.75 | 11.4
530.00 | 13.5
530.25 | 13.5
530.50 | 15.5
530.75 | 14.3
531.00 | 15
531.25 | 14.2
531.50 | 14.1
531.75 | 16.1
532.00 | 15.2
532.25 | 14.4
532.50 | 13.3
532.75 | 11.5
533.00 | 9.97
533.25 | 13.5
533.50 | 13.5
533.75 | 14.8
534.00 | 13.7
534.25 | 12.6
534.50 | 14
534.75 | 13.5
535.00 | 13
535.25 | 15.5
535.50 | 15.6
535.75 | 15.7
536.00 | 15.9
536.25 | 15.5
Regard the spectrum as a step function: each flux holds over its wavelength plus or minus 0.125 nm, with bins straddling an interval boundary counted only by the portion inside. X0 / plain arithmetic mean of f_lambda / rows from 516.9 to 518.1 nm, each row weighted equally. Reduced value 7.1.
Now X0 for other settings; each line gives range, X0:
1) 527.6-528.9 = 13.7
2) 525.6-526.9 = 12.2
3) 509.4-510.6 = 9.0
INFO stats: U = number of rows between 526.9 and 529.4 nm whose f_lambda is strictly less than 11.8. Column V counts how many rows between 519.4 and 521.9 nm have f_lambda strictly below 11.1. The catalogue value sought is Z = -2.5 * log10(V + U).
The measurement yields -2.4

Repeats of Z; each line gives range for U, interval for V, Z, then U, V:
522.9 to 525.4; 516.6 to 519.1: -2.5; 0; 10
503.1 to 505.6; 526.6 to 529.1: -2.7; 10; 2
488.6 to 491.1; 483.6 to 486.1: -2.1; 5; 2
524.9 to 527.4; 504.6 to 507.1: -2.9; 4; 10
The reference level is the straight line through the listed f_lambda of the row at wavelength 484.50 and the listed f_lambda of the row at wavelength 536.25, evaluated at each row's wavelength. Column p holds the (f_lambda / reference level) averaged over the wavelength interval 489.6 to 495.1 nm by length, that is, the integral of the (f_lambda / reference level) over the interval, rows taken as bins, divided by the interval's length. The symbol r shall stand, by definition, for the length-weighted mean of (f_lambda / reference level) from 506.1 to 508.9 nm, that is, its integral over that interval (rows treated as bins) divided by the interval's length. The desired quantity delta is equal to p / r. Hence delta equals 1.5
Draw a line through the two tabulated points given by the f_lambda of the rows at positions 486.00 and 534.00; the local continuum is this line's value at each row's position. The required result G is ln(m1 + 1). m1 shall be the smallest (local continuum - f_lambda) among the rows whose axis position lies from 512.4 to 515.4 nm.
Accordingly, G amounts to 1.2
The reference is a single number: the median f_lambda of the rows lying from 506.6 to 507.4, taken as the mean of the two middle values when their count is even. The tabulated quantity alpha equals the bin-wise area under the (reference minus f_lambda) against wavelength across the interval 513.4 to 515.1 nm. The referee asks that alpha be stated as 0.4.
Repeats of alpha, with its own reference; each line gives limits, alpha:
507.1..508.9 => 0.6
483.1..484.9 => -2.8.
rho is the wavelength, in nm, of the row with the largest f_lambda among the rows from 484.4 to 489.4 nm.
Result 485.75 nm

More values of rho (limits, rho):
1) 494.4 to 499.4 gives 495.25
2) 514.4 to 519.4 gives 516.00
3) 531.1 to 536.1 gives 531.75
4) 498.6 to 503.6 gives 502.00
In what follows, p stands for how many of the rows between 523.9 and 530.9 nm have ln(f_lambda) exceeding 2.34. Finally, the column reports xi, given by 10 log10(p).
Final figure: 14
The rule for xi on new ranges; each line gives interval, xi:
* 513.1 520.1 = 7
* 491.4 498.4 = 14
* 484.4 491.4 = 14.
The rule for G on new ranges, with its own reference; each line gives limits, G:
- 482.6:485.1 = -1.4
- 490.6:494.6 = -2.4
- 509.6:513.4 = 1.2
